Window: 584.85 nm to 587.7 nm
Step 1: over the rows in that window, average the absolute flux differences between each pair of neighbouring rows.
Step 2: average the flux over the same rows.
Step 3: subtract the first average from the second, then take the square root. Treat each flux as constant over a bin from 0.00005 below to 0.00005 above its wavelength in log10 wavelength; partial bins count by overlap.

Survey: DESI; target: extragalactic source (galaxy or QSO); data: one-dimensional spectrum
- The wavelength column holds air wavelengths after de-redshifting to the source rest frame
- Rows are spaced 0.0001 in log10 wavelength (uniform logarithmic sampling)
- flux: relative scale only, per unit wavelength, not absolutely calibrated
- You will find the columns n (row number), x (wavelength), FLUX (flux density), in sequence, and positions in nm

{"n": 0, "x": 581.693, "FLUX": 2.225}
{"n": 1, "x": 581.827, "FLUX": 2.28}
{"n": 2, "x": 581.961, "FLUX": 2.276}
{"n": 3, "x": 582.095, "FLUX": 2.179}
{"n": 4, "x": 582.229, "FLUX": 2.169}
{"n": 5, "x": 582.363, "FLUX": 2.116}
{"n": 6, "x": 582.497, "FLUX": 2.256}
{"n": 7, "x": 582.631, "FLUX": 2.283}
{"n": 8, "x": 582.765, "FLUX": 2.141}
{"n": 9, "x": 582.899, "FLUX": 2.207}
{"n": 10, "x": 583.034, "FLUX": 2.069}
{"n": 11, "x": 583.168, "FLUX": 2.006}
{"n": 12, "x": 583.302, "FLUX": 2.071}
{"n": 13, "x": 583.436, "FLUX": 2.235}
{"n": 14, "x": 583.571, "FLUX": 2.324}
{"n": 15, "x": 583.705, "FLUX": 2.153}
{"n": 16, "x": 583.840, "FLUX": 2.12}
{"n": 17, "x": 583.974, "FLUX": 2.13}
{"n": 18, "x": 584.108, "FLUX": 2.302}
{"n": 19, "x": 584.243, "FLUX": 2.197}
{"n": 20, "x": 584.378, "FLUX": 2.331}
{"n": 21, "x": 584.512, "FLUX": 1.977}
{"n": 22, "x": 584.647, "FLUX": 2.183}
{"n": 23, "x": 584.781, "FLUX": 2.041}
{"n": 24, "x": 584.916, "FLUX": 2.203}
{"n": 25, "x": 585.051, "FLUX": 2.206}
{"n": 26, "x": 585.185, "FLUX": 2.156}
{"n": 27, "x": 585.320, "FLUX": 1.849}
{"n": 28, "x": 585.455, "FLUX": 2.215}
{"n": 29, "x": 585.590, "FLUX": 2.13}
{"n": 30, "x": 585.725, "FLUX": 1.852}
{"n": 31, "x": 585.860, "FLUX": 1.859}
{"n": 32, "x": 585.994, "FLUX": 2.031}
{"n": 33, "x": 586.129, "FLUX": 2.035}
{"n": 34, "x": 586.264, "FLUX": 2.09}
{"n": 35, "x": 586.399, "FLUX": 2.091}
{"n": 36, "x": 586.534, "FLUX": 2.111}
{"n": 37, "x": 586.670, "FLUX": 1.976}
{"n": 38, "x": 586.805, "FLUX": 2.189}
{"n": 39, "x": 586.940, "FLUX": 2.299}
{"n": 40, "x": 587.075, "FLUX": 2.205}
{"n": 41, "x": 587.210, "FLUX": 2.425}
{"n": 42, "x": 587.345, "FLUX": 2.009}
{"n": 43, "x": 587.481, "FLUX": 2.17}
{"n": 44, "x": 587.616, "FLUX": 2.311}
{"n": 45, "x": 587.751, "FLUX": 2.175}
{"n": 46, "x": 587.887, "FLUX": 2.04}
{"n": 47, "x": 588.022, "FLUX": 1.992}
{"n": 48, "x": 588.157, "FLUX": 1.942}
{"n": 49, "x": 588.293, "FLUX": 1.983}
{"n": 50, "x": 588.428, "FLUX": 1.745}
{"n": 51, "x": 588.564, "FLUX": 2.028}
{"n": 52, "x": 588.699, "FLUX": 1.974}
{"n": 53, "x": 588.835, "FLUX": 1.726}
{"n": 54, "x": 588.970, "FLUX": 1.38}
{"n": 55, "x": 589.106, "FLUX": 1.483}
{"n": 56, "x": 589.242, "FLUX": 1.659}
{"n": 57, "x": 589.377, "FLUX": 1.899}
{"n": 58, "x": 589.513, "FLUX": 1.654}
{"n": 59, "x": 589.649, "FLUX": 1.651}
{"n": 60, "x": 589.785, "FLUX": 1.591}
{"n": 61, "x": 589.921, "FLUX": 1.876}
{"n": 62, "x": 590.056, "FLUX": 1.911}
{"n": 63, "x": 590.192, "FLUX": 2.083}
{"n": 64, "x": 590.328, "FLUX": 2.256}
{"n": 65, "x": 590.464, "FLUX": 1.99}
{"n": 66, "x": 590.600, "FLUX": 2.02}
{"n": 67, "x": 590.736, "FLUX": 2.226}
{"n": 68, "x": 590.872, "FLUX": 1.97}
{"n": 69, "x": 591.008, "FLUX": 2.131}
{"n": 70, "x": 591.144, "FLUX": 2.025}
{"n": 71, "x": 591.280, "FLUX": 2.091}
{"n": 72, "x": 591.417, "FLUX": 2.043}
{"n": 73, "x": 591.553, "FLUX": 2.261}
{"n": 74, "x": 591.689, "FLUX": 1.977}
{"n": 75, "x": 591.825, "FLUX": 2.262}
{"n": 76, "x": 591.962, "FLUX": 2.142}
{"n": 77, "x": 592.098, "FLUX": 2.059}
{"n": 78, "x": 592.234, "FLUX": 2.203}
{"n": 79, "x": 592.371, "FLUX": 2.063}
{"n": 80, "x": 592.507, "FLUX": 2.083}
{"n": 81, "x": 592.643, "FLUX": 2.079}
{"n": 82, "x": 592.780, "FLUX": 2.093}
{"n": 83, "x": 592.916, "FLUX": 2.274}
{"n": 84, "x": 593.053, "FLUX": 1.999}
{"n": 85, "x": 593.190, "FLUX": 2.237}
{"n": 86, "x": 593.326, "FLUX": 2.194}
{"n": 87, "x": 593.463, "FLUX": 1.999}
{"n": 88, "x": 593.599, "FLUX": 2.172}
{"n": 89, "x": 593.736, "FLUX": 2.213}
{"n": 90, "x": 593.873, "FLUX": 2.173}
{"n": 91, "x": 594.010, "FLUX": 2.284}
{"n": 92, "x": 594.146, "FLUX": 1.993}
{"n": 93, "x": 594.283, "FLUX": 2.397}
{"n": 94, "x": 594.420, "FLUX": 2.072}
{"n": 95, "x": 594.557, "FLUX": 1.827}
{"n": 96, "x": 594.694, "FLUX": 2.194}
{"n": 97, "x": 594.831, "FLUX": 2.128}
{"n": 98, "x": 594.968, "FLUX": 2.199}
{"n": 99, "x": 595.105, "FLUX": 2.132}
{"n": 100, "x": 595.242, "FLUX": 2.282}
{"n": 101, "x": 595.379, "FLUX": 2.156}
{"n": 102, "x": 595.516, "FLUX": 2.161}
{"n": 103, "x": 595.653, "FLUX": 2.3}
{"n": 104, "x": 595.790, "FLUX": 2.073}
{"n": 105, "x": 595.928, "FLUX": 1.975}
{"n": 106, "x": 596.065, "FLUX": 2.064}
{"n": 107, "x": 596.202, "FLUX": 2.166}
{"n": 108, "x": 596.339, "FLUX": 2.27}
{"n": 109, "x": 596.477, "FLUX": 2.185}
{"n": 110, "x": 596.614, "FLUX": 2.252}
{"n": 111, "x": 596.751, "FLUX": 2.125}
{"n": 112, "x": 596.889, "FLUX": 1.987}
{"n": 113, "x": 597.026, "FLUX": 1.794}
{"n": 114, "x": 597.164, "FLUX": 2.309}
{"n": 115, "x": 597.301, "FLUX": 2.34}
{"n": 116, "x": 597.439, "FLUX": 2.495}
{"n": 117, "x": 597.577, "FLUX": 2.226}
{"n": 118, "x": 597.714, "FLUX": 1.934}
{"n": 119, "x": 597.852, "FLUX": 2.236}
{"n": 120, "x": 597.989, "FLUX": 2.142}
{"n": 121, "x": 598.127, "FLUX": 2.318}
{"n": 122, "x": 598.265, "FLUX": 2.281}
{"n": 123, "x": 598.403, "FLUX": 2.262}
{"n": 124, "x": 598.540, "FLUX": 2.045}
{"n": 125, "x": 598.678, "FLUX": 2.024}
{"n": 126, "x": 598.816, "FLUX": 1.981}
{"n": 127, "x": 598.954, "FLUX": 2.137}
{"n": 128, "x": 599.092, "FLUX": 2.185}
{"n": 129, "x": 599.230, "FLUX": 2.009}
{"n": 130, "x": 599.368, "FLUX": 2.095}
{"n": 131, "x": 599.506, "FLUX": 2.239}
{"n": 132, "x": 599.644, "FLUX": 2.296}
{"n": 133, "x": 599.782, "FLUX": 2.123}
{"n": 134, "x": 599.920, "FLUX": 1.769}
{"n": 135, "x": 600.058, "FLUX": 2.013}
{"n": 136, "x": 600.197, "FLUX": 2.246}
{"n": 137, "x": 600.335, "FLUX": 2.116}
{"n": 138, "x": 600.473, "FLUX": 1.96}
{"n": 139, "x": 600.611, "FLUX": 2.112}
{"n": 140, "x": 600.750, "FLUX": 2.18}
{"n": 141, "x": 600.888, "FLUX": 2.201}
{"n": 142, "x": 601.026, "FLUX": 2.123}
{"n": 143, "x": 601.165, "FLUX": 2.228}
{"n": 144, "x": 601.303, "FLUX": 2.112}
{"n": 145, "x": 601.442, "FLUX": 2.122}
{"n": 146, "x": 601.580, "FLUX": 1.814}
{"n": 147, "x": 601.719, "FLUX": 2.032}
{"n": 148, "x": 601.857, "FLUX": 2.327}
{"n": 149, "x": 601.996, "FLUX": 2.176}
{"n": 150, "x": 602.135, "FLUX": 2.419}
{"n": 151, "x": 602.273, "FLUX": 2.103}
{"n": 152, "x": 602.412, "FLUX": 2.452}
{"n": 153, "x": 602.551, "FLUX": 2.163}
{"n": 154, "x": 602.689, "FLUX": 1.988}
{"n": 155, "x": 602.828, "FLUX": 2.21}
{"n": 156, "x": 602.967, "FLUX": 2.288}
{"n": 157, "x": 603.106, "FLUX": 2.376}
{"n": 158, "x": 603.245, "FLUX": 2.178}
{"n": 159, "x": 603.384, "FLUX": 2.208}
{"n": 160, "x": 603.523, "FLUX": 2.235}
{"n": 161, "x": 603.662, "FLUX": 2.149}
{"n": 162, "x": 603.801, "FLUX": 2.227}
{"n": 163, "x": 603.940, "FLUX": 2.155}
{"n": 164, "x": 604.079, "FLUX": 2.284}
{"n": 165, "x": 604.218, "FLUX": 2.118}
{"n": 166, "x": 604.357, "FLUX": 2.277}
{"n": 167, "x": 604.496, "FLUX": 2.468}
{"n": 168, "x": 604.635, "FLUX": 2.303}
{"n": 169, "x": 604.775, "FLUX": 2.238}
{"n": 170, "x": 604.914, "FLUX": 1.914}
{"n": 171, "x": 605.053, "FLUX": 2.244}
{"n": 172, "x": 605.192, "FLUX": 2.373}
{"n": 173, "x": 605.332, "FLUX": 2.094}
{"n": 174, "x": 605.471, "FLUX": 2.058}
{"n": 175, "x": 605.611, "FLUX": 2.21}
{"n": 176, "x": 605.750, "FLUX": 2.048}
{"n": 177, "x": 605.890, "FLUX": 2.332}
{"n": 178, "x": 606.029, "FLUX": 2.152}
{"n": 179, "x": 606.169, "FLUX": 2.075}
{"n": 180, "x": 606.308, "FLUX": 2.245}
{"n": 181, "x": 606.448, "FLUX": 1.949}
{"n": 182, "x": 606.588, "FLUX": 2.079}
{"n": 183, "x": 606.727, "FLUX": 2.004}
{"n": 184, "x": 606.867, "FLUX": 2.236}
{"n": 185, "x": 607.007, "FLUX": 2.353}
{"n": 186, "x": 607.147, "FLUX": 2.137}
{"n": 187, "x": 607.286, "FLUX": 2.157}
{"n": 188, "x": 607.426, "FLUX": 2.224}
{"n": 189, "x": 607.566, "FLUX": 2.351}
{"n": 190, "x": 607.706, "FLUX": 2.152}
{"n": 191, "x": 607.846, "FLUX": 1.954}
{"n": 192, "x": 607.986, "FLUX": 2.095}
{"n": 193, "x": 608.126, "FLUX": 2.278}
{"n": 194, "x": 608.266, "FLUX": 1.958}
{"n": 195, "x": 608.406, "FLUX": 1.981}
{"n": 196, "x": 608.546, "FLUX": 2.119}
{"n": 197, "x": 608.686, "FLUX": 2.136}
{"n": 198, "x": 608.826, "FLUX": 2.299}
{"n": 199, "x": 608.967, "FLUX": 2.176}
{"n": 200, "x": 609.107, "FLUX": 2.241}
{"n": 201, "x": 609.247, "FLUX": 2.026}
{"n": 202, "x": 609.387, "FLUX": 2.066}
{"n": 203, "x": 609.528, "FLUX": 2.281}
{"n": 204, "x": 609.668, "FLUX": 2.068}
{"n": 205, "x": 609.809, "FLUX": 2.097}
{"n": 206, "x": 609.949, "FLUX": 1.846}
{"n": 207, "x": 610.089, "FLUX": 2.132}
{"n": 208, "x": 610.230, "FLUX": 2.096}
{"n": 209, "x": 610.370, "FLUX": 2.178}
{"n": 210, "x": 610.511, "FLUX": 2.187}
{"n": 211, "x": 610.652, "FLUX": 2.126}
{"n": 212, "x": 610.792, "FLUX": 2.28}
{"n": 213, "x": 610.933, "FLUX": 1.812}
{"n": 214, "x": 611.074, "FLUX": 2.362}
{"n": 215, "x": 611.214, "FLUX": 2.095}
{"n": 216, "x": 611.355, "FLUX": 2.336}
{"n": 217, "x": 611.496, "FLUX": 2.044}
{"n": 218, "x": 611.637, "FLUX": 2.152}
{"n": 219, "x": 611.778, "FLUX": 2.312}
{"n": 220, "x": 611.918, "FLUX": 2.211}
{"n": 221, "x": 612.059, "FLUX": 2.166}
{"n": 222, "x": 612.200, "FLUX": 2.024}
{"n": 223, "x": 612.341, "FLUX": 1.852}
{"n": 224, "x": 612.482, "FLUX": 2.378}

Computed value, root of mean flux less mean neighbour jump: 1.40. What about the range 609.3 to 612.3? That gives 1.40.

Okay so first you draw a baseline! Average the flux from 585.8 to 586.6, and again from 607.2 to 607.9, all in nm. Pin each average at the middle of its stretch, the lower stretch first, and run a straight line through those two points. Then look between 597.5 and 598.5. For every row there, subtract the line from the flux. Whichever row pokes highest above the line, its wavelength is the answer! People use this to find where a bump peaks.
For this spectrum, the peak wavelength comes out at 598.127 nm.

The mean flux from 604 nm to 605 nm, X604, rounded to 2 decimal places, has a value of 2.23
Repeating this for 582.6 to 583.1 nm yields 2.17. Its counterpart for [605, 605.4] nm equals 2.24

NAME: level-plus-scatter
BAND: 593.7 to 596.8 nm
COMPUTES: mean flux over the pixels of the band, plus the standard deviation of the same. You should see 2.28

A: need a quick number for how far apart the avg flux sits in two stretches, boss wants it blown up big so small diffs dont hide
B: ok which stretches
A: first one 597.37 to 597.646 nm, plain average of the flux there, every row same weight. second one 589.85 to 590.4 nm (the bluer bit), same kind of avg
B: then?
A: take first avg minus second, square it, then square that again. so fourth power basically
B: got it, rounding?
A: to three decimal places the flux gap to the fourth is 0.012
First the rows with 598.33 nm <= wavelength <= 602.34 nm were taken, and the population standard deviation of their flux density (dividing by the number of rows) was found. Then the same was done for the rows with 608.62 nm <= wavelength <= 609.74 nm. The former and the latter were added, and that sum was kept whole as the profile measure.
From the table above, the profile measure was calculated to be 0.24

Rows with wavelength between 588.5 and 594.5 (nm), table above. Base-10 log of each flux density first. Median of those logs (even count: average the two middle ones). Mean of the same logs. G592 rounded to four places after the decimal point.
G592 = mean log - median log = -0.0115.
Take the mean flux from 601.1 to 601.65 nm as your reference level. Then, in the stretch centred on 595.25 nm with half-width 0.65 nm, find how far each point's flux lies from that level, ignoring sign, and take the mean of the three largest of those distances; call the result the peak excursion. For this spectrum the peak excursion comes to 0.19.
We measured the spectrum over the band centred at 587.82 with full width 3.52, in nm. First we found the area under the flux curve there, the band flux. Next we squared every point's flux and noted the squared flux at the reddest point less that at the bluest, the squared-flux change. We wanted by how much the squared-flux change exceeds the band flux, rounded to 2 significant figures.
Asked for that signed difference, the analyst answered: -8.4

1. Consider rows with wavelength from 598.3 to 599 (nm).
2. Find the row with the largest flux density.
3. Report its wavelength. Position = 598.403 nm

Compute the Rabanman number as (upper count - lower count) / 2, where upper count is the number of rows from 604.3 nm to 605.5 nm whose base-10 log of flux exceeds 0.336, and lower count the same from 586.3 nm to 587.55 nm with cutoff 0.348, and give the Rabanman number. 2.0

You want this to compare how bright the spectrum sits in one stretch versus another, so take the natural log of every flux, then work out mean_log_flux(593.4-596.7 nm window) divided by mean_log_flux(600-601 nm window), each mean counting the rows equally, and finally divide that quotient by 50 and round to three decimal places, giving 0.020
